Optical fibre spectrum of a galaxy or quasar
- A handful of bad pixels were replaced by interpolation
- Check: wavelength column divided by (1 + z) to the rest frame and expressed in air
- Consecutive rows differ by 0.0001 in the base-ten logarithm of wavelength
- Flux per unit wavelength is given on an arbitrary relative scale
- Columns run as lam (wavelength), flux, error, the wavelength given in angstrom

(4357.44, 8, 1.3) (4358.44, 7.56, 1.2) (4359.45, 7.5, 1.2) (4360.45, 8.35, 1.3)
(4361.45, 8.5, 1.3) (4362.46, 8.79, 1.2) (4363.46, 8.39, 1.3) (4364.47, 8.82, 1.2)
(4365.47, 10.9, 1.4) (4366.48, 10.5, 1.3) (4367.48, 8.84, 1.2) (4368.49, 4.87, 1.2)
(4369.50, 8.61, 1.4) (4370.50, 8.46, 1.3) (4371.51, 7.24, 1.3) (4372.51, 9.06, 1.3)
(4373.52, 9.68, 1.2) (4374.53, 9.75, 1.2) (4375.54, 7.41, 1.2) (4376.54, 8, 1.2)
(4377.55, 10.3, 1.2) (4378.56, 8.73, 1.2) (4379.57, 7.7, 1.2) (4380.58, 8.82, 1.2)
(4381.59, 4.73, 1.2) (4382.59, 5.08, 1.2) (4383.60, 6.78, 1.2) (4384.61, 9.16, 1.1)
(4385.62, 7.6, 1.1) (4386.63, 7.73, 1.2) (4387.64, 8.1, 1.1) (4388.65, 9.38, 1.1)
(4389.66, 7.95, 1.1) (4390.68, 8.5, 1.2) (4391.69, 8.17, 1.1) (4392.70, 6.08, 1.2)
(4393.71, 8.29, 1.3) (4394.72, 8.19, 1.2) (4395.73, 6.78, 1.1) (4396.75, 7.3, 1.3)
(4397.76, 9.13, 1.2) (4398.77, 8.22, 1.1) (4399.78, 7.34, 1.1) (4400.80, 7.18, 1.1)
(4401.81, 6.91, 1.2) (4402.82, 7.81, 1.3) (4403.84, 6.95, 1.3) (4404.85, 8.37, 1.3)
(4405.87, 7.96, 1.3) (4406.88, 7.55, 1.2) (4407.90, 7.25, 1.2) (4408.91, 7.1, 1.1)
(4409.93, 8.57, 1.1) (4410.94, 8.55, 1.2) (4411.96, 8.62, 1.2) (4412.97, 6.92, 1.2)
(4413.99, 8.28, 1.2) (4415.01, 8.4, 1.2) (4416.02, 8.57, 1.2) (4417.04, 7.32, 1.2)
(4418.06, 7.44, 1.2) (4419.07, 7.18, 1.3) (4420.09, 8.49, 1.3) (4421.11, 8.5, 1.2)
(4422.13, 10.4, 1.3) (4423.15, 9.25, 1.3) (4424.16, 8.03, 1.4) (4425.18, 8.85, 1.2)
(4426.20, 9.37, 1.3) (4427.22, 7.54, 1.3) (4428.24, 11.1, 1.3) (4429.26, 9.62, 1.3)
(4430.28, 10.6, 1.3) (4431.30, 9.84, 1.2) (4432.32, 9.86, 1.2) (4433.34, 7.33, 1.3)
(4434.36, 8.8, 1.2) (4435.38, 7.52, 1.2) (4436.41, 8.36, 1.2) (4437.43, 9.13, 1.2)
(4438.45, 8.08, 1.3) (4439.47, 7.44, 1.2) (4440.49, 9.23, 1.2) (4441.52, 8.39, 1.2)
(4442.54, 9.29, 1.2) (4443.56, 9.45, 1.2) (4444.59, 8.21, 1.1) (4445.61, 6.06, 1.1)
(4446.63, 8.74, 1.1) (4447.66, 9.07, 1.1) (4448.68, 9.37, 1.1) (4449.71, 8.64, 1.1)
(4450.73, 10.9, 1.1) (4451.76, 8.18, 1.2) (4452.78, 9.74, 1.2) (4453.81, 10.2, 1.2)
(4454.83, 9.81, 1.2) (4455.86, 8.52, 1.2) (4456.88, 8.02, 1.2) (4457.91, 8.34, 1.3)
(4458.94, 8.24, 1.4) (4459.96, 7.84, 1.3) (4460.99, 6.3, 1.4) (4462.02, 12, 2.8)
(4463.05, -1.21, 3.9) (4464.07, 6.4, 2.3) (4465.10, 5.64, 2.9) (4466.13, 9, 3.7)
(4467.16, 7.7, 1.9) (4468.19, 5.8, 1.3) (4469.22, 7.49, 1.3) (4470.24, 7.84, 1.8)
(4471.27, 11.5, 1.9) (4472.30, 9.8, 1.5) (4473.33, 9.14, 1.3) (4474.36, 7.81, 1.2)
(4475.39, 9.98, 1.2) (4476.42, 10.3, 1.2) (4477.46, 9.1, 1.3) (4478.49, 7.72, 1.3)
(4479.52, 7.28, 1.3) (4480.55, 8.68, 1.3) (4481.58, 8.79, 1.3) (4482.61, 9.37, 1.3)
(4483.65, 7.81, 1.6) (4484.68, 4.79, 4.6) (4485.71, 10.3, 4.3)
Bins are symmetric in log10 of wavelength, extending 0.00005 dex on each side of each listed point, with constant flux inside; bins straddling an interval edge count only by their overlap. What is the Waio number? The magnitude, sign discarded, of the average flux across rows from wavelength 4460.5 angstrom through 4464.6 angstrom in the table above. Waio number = 5.87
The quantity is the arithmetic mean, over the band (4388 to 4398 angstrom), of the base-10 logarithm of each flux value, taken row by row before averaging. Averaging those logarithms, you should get 0.90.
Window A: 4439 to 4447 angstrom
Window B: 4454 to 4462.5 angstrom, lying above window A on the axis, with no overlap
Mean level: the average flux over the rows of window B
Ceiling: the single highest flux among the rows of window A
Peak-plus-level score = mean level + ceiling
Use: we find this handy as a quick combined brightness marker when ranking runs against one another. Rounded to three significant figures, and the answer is 18.1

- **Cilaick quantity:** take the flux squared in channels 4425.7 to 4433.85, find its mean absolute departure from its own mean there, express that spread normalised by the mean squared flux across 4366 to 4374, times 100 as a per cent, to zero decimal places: 25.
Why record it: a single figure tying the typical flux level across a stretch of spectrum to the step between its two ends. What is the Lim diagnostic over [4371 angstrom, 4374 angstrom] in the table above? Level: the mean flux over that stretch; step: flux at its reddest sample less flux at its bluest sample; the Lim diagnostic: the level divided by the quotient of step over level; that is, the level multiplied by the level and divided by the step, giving 31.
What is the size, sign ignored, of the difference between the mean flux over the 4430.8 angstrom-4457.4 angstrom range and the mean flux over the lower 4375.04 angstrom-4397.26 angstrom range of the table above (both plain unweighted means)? 1.0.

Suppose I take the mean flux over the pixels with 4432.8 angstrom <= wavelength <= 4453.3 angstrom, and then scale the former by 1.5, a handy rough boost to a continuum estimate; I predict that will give 12.9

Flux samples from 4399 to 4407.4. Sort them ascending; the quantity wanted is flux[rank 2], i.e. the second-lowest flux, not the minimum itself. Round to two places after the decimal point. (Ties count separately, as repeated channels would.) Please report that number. 6.95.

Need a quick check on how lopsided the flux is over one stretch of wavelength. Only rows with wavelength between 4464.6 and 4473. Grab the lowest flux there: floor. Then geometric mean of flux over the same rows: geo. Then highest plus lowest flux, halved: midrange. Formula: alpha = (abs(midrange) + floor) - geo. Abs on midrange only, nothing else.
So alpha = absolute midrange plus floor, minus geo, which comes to 6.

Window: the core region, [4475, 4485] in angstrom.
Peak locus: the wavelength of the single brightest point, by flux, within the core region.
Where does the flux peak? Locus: 4476.42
